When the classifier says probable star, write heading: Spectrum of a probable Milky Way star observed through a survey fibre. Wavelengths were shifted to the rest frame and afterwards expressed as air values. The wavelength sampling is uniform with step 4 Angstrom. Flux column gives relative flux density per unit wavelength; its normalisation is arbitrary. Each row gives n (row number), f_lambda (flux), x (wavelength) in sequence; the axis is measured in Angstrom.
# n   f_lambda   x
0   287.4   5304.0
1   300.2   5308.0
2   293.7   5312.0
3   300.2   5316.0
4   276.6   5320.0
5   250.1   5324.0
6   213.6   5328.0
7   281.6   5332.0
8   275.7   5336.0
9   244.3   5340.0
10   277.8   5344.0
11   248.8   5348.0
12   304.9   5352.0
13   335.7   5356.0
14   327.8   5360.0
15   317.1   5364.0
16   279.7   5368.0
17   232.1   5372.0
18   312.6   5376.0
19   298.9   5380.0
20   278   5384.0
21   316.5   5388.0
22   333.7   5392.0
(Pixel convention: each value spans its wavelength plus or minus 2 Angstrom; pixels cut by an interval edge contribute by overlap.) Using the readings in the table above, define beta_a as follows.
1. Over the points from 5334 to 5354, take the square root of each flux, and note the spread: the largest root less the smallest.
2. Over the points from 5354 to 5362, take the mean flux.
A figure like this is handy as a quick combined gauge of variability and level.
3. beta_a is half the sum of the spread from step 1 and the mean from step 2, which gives 166.8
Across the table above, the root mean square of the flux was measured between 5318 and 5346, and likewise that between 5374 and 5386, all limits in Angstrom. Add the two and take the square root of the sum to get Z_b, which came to 23.62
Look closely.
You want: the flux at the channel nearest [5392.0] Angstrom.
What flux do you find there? 333.7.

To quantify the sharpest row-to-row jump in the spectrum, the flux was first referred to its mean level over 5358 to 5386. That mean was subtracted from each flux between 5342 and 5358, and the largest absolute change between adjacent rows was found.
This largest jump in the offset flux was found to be 56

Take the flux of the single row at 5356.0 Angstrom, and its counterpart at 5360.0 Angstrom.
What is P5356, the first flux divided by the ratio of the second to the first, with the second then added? 672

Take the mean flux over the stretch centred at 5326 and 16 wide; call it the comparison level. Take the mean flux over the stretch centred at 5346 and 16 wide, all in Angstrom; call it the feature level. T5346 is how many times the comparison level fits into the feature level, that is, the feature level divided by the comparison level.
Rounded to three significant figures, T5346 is 1.05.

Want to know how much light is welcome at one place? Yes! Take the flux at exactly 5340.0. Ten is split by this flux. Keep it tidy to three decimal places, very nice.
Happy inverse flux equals 0.041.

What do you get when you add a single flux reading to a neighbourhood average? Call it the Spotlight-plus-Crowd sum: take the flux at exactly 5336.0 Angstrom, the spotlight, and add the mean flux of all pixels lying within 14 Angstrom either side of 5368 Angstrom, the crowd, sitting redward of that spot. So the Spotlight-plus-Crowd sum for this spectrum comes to 576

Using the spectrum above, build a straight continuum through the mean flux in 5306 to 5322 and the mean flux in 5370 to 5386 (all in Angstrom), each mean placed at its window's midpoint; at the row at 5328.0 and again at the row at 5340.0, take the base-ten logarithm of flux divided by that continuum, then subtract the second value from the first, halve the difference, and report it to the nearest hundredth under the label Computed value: -0.03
